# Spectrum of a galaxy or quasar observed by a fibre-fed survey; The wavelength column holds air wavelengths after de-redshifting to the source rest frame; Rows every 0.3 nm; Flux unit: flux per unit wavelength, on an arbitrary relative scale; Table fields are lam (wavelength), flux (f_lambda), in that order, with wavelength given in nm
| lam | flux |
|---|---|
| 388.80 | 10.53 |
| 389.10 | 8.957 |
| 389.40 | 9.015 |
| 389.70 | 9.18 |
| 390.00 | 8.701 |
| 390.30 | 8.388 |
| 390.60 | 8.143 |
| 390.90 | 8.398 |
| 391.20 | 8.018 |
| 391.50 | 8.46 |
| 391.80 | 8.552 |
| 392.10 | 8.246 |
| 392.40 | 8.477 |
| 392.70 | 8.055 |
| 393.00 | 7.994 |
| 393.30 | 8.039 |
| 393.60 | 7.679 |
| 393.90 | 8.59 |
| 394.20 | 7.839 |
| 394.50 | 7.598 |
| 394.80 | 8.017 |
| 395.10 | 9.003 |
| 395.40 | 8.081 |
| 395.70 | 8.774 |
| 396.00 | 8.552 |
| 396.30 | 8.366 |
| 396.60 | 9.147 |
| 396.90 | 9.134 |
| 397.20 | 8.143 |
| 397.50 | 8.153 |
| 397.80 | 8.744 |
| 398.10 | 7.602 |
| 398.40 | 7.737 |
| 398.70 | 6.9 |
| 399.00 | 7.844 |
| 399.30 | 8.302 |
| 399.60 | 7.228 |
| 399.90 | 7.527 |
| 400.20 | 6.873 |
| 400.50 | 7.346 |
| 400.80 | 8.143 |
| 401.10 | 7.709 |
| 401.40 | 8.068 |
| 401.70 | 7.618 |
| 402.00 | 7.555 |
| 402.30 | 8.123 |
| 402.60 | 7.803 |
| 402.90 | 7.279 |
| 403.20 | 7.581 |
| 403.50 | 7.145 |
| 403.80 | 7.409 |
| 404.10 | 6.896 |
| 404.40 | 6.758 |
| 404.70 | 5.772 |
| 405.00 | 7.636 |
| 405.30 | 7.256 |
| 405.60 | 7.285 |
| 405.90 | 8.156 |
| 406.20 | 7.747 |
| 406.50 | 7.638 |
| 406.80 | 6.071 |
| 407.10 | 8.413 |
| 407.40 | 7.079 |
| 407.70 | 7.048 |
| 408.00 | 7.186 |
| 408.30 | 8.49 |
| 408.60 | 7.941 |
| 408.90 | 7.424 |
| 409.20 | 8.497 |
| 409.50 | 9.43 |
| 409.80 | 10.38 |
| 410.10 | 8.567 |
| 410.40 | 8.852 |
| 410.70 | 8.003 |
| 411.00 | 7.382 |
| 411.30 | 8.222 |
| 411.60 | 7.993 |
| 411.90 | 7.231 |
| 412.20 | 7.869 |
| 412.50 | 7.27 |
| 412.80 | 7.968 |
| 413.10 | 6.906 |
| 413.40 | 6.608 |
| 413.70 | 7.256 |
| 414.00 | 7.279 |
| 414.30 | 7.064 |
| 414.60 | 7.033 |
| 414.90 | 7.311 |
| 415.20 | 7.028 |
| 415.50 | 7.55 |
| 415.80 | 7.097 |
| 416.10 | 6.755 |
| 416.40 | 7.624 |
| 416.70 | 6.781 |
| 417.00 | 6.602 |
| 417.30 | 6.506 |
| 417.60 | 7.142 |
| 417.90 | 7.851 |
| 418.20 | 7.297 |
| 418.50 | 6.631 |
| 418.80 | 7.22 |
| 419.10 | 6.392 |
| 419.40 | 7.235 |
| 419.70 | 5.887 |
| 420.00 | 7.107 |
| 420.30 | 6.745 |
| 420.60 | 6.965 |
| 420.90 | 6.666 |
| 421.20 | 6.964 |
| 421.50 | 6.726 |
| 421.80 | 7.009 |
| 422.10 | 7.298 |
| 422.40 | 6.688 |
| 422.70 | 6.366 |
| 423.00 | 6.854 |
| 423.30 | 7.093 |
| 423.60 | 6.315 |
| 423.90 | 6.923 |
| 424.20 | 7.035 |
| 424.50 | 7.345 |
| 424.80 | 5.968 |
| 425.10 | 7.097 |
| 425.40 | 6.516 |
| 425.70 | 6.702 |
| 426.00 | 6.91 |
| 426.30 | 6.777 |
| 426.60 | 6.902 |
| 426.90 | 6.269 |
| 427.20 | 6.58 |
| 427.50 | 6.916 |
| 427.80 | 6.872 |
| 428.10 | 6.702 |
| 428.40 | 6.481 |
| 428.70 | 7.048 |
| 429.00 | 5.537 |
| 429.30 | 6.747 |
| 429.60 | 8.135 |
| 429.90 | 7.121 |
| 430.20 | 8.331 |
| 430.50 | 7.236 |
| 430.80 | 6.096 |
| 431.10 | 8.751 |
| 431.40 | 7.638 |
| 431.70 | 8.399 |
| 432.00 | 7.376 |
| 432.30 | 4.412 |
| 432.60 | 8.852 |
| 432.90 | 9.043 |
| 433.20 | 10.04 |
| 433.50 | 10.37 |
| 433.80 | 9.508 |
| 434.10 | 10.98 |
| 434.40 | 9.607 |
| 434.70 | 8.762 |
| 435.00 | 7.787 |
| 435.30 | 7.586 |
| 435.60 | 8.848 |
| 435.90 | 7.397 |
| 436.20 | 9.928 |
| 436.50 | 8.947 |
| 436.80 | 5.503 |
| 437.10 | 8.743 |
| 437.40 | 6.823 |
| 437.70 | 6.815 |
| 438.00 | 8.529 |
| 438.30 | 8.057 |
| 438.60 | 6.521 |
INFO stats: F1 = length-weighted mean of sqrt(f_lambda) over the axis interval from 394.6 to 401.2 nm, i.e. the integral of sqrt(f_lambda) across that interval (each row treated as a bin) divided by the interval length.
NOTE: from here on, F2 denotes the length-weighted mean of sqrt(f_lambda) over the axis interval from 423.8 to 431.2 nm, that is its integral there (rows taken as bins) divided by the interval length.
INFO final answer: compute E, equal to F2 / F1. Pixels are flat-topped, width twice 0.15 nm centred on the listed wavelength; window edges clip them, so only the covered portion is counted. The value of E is 0.93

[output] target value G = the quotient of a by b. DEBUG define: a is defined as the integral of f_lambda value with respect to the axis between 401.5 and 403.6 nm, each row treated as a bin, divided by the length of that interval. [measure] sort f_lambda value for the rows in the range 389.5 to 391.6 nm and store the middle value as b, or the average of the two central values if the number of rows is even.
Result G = 0.91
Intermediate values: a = 7.6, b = 8.4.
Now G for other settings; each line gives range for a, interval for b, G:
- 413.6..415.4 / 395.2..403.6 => 0.92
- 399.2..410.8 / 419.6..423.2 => 1.13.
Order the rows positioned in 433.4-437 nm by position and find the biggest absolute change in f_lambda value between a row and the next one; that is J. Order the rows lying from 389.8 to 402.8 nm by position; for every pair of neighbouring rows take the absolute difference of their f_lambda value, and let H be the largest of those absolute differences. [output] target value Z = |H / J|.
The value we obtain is 0.3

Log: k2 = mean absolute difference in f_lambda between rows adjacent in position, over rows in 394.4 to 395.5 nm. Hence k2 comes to 0.8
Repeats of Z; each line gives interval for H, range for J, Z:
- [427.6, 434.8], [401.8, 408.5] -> 1.9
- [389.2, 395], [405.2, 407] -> 0.6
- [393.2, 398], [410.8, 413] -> 1.2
